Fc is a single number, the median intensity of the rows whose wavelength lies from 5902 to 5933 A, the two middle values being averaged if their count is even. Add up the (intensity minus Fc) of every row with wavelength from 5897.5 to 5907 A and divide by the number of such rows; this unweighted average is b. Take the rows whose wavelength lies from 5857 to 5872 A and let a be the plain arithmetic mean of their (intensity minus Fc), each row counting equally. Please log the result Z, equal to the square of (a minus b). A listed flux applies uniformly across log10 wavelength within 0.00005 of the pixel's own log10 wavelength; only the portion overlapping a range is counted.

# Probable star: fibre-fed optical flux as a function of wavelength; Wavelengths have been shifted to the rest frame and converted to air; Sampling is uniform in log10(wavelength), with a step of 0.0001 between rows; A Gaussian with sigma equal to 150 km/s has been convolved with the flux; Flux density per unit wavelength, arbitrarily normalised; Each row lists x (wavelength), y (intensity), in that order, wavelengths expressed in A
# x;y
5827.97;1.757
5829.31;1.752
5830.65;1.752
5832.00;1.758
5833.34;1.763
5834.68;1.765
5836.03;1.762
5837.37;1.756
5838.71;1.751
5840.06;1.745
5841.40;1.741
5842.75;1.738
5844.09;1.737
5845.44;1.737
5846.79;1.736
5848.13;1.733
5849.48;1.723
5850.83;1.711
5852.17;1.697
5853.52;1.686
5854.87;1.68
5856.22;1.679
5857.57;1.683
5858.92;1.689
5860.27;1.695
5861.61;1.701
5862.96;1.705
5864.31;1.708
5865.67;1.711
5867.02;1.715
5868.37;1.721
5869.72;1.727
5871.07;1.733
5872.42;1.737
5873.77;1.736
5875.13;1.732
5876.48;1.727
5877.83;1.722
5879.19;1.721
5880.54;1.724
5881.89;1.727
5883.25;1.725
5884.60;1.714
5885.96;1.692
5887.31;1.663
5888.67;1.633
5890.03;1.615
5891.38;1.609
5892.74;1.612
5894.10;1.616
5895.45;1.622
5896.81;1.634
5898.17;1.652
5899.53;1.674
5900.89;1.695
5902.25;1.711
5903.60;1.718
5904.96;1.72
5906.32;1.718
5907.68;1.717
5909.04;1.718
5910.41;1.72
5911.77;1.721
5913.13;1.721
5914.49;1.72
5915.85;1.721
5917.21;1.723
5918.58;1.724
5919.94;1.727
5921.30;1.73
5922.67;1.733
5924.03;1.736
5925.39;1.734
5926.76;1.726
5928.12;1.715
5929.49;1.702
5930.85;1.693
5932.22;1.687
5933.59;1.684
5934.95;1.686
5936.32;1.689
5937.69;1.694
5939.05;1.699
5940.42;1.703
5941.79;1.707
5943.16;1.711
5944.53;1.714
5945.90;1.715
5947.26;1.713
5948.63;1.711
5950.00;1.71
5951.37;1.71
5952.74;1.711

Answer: 0.0001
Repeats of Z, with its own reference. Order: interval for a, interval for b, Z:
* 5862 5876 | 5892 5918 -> 0.0010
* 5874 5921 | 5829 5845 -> 0.0034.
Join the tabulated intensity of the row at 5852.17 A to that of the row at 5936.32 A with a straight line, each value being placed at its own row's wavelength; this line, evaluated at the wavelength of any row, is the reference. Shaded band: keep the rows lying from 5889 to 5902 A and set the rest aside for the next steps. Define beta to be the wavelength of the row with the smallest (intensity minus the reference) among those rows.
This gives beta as 5891.38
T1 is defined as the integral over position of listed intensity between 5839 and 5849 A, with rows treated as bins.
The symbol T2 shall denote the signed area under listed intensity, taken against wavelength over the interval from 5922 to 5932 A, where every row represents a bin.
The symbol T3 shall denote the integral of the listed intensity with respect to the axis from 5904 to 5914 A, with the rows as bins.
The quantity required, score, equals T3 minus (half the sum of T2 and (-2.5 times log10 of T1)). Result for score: 10.1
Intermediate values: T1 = 17.4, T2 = 17.2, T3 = 17.2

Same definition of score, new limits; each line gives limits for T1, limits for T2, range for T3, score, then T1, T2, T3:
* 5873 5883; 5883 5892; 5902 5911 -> 9.5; 17.3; 15.0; 15.5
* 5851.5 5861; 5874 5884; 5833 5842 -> 8.7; 16.0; 17.3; 15.8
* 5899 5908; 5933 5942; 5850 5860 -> 10.7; 15.4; 15.3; 16.9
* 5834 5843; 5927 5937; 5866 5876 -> 10.3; 15.8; 17.0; 17.3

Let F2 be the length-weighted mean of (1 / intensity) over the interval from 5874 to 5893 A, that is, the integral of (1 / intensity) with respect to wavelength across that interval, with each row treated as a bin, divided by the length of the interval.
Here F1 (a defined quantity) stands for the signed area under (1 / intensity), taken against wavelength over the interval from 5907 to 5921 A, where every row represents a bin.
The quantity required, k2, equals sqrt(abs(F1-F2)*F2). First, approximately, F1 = 8.1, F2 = 0.592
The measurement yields 2.1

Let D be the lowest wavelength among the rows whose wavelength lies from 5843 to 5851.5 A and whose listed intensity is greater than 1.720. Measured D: 5844.09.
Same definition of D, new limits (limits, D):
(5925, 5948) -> 5925.39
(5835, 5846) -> 5836.03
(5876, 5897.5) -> 5876.48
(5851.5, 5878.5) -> 5868.37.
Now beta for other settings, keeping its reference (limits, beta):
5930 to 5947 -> 5933.59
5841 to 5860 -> 5856.22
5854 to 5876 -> 5856.22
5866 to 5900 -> 5891.38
